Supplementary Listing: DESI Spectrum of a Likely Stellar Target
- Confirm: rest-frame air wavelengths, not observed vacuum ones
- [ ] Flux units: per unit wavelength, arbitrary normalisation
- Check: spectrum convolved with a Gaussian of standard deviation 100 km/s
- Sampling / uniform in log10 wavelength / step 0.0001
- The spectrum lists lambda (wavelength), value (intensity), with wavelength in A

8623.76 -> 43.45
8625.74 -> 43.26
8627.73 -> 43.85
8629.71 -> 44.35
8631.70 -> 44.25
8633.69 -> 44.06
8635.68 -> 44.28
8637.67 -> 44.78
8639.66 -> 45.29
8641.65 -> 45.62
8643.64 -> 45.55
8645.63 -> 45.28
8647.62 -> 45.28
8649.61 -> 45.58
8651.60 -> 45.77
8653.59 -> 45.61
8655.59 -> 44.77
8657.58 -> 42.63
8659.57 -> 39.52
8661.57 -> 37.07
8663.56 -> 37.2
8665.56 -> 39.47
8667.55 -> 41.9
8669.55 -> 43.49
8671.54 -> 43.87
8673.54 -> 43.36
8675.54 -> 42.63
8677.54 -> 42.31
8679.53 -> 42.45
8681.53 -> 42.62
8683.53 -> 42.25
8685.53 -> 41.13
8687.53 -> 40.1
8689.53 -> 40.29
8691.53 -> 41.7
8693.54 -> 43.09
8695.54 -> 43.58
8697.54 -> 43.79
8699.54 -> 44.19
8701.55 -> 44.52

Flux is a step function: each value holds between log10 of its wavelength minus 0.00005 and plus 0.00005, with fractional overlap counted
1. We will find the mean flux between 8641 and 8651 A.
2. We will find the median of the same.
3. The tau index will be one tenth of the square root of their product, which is 4.55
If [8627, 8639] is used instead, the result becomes 4.43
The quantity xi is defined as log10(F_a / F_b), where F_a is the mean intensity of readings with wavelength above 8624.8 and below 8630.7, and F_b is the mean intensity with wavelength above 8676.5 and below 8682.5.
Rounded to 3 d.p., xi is 0.014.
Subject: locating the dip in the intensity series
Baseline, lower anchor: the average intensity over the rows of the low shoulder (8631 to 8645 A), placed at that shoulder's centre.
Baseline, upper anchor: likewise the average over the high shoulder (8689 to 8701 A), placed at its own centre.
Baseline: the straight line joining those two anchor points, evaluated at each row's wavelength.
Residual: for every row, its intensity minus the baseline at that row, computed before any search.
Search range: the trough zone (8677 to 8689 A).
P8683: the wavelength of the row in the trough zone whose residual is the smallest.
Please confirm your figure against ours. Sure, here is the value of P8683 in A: 8687.53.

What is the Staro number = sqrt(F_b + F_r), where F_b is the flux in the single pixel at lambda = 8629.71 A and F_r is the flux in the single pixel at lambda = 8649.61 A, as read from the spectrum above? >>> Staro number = 9.5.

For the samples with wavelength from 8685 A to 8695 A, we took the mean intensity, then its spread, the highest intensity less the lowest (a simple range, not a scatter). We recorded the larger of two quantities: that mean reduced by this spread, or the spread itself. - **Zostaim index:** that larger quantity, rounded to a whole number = 38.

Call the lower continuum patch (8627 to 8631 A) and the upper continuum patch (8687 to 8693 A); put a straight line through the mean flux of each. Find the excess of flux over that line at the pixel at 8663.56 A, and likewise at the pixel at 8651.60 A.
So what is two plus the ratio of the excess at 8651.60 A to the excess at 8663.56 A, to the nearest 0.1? 1.4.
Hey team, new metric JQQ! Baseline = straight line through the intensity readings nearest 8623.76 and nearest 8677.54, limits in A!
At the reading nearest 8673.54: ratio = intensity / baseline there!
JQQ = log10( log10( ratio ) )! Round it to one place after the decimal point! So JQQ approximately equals -2.0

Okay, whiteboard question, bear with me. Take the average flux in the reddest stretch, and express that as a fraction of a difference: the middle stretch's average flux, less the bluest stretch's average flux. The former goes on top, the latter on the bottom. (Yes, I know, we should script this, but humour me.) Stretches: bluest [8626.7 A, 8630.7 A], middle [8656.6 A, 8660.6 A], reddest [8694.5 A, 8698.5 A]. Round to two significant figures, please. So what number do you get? -14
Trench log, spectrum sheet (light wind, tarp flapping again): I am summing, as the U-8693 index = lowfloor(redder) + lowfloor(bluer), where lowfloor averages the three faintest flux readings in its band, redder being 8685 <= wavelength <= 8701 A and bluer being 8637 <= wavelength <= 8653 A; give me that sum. 86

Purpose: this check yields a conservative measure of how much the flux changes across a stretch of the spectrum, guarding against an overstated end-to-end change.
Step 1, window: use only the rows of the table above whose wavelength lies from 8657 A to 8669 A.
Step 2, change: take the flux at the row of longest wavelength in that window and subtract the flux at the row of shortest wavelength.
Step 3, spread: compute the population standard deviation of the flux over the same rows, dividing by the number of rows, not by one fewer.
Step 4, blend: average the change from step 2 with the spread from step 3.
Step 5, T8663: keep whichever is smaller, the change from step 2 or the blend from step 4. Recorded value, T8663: -0.7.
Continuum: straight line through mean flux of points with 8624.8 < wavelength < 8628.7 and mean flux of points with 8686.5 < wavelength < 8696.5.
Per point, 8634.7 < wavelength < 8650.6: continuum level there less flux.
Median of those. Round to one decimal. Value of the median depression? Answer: -2.3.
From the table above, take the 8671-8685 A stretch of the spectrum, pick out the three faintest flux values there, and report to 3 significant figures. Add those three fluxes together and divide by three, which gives 42.3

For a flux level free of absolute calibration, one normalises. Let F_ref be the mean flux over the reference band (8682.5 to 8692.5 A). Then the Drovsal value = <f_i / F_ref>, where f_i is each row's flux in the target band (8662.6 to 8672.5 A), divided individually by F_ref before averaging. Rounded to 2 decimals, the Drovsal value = 1.00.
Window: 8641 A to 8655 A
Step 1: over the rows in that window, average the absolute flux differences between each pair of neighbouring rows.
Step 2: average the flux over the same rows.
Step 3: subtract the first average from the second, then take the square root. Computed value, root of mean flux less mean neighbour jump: 6.7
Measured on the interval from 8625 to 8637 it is 6.6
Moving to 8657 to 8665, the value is 6.1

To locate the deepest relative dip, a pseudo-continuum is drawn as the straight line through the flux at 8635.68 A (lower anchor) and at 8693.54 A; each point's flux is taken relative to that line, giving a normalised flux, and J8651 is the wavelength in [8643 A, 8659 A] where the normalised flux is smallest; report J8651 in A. 8657.58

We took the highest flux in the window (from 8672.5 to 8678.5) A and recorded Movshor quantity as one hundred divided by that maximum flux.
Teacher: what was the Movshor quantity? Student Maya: 2.31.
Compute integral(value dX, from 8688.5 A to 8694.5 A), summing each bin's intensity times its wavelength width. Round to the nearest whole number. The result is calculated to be 250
